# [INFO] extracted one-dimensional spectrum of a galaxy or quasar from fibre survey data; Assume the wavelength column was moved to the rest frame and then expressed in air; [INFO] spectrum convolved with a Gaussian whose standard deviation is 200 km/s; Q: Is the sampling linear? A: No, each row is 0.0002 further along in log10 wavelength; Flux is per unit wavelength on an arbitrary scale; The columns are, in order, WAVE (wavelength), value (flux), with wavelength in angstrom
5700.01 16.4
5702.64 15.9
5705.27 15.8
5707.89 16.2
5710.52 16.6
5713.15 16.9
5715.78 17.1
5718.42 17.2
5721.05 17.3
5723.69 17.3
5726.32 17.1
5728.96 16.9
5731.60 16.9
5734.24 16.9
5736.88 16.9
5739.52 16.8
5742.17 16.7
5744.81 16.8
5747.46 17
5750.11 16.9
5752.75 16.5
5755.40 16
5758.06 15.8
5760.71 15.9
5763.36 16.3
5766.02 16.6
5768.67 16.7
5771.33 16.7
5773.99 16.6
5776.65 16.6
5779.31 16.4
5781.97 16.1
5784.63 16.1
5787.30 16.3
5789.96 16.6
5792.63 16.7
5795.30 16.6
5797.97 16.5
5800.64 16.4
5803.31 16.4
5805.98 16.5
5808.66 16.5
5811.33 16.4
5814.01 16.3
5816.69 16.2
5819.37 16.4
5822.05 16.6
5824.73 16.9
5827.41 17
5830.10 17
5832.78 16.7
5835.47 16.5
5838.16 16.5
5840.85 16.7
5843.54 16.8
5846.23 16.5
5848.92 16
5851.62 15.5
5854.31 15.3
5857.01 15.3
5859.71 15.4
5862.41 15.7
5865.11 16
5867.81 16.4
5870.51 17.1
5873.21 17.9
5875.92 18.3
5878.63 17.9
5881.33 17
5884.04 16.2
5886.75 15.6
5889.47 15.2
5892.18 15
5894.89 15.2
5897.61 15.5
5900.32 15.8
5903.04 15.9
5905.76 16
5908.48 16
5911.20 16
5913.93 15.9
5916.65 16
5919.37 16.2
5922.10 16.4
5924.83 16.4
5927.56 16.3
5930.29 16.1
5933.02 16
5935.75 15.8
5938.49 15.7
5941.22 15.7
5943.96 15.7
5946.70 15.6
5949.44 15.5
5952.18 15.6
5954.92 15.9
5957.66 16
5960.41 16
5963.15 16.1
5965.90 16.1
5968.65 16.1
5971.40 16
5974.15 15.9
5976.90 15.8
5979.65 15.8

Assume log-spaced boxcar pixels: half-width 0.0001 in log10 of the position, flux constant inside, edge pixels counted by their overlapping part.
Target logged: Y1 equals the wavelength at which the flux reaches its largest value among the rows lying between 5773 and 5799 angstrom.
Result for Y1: 5792.63 angstrom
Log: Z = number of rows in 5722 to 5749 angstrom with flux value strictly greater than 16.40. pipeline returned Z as 10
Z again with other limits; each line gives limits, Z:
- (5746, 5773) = 6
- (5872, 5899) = 4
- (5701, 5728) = 7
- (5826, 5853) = 8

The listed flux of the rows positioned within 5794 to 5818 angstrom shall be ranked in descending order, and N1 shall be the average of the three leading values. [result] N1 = 16.5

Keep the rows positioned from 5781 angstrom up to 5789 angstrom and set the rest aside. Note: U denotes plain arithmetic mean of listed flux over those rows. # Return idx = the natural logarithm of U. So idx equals 2.78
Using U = 16.2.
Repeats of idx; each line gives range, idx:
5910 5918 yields 2.77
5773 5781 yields 2.81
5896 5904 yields 2.76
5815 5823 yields 2.80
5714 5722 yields 2.84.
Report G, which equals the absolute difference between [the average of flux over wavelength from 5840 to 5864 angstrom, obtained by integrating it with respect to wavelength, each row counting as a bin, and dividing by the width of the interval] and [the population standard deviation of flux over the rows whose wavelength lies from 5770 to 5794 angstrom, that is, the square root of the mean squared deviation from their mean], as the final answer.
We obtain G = 15.7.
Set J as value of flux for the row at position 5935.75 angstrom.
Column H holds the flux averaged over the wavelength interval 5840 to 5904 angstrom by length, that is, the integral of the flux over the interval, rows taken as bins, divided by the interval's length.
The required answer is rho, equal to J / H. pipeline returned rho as 0.98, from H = 16.2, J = 15.8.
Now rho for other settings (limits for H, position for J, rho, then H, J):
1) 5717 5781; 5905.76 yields 0.96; 16.7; 16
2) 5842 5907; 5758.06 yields 0.98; 16.1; 15.8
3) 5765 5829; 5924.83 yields 0.99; 16.5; 16.4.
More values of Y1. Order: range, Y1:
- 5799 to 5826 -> 5824.73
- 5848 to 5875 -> 5873.21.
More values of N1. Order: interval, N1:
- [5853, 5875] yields 17.1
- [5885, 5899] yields 15.4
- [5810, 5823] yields 16.5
